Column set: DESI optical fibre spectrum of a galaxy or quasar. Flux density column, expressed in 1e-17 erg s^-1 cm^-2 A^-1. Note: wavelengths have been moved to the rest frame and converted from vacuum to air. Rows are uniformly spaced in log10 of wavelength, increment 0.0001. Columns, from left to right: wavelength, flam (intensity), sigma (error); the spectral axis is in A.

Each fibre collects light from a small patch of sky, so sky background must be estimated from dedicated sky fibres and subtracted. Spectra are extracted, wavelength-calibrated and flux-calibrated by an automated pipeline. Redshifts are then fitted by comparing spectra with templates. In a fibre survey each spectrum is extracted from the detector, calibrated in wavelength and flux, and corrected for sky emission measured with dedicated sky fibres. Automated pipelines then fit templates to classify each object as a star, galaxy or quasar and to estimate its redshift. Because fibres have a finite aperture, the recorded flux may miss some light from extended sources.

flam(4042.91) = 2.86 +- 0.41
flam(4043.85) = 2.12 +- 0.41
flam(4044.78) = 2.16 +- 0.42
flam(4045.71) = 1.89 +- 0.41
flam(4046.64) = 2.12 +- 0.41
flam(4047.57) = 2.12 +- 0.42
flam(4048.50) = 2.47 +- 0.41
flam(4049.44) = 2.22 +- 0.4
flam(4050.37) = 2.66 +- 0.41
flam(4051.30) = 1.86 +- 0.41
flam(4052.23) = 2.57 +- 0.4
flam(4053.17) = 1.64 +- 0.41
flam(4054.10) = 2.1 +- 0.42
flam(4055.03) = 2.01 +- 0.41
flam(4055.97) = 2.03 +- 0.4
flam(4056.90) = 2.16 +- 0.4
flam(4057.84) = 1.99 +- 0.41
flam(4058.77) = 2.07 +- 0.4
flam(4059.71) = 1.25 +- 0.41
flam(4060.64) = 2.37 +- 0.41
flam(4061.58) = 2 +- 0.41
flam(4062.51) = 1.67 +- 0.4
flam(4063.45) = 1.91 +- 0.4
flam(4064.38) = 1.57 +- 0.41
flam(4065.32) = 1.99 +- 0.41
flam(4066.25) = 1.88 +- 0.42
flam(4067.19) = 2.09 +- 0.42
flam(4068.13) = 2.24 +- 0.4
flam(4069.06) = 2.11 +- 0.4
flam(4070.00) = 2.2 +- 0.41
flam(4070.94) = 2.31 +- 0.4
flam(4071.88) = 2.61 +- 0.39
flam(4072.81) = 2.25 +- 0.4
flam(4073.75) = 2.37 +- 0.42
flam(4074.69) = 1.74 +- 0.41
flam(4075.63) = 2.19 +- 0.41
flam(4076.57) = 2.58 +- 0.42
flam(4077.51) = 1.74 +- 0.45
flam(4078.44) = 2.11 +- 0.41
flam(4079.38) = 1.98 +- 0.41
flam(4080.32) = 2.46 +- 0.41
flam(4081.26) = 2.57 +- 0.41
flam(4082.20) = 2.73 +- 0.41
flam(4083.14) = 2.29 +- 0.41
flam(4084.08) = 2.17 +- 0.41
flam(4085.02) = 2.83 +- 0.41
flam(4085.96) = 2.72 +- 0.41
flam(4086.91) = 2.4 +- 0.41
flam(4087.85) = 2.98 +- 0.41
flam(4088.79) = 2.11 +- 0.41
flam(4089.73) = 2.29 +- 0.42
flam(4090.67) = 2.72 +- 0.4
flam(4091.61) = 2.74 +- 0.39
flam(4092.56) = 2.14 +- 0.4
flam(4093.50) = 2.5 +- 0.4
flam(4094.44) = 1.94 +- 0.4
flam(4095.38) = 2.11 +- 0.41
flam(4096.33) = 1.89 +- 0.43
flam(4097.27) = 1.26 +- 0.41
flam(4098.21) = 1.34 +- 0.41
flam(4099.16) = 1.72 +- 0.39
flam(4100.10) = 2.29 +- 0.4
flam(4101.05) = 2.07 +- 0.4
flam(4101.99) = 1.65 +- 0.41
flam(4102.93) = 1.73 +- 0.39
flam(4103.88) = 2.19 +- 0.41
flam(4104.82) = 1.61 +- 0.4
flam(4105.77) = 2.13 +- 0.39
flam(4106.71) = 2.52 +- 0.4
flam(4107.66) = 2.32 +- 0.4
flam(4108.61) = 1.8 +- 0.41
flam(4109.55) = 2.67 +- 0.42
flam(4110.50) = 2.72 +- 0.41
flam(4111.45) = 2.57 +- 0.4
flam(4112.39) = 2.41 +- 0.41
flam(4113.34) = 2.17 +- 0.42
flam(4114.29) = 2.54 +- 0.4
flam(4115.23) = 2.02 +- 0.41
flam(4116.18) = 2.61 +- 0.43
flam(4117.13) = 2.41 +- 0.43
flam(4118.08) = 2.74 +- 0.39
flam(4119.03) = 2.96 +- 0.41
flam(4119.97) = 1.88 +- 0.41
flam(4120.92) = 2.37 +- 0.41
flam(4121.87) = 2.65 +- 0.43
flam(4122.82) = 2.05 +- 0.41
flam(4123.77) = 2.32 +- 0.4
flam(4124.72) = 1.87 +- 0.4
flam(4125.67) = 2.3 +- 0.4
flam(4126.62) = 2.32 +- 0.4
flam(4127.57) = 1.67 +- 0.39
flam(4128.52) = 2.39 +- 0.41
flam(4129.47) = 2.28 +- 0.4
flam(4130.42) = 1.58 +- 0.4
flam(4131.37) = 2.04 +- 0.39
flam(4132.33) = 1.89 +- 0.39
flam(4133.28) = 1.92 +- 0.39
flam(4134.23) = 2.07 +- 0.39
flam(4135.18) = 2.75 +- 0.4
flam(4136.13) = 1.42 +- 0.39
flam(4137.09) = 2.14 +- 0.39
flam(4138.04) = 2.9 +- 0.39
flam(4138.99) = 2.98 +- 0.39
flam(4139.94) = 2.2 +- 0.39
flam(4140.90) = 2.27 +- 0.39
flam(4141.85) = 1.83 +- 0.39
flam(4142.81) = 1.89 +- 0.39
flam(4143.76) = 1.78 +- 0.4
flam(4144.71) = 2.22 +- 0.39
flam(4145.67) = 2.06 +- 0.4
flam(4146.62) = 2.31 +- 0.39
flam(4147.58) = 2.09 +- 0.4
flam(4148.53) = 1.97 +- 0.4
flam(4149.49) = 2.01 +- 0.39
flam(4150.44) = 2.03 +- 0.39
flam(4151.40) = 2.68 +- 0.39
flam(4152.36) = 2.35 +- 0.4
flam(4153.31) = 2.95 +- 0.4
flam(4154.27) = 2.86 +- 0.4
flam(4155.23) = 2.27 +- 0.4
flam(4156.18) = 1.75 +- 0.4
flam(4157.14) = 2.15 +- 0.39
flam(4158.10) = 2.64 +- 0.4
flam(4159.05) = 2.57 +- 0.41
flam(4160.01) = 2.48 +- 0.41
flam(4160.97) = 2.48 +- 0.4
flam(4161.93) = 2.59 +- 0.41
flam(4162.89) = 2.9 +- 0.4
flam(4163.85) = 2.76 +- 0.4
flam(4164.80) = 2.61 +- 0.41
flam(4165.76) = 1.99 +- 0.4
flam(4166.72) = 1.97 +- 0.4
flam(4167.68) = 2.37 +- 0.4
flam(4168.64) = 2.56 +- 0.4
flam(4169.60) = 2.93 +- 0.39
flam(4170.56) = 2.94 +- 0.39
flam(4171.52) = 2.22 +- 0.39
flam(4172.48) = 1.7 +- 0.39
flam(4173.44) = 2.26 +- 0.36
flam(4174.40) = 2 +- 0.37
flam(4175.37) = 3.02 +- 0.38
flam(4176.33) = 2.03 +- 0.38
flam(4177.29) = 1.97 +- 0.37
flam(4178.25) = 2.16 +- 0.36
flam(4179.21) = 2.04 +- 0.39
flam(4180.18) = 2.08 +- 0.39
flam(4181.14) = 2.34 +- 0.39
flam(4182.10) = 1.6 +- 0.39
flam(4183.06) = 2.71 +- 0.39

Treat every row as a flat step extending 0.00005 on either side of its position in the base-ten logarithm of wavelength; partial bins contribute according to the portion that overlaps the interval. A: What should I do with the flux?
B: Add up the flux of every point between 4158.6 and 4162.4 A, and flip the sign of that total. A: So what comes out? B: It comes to -10.1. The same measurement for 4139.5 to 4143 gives -8.2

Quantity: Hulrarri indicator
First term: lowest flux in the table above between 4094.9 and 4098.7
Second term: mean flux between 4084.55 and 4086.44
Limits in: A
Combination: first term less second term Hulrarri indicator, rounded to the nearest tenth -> -1.5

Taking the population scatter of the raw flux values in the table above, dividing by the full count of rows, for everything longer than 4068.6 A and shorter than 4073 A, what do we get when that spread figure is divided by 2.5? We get 0.068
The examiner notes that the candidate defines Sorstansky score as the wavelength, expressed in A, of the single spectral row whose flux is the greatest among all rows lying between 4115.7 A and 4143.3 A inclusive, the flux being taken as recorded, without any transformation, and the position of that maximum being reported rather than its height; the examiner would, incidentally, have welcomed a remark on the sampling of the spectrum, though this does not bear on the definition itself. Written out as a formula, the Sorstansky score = 4138.99 A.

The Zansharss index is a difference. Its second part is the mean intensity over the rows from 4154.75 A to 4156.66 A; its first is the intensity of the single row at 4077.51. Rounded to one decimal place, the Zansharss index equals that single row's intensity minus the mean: -0.3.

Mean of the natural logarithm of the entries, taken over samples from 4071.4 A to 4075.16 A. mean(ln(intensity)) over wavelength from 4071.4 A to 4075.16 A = 0.80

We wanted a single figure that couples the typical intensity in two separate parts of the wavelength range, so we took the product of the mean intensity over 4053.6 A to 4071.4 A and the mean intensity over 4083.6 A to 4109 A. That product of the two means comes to 4.30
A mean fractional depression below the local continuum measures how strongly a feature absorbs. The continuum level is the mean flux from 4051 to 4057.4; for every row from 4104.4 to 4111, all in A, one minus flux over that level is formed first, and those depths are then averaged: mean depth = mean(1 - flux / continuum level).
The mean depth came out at -0.10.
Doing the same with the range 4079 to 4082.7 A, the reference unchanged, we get -0.19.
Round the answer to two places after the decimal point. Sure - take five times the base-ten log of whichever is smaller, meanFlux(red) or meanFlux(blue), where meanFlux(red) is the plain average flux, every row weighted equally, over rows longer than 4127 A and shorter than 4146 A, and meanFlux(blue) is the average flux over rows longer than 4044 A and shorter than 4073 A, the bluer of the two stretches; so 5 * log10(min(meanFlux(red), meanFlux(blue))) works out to 1.59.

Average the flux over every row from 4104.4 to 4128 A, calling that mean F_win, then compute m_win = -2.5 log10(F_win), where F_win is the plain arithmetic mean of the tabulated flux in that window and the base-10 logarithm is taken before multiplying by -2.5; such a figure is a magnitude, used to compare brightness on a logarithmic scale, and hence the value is -0.91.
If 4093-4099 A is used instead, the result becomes -0.66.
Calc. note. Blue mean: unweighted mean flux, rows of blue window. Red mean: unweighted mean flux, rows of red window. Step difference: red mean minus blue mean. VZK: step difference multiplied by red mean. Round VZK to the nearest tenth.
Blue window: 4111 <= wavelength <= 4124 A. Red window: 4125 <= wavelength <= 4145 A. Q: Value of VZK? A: -0.6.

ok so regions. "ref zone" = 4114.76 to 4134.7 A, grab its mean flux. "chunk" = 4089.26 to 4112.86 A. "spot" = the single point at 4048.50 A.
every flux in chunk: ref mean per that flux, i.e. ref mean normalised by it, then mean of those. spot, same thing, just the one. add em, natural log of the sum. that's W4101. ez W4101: 0.68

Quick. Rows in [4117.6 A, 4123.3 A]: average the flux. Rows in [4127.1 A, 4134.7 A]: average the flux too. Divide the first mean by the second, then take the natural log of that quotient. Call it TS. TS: 0.21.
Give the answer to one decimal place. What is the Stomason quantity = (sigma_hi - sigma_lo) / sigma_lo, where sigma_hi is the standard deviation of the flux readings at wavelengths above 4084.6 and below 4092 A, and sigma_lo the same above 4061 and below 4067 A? 0.7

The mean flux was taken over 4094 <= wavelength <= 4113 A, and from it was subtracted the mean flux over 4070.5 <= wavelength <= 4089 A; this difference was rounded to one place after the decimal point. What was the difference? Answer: -0.3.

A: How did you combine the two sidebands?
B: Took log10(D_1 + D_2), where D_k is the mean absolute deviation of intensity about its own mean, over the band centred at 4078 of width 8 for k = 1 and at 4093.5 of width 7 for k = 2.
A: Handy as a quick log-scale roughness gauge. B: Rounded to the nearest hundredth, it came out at -0.23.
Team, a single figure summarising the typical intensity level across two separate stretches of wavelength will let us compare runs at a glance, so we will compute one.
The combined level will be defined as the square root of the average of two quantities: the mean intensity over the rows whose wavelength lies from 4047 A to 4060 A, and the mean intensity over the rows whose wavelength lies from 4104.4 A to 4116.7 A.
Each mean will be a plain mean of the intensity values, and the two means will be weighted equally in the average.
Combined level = 1.48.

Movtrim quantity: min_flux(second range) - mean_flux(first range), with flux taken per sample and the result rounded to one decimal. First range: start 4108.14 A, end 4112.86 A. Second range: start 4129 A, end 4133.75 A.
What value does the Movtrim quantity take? -0.9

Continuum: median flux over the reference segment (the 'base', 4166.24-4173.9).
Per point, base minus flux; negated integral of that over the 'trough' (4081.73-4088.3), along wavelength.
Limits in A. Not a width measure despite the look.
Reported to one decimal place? 1.8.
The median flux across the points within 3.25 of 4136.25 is 2.14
